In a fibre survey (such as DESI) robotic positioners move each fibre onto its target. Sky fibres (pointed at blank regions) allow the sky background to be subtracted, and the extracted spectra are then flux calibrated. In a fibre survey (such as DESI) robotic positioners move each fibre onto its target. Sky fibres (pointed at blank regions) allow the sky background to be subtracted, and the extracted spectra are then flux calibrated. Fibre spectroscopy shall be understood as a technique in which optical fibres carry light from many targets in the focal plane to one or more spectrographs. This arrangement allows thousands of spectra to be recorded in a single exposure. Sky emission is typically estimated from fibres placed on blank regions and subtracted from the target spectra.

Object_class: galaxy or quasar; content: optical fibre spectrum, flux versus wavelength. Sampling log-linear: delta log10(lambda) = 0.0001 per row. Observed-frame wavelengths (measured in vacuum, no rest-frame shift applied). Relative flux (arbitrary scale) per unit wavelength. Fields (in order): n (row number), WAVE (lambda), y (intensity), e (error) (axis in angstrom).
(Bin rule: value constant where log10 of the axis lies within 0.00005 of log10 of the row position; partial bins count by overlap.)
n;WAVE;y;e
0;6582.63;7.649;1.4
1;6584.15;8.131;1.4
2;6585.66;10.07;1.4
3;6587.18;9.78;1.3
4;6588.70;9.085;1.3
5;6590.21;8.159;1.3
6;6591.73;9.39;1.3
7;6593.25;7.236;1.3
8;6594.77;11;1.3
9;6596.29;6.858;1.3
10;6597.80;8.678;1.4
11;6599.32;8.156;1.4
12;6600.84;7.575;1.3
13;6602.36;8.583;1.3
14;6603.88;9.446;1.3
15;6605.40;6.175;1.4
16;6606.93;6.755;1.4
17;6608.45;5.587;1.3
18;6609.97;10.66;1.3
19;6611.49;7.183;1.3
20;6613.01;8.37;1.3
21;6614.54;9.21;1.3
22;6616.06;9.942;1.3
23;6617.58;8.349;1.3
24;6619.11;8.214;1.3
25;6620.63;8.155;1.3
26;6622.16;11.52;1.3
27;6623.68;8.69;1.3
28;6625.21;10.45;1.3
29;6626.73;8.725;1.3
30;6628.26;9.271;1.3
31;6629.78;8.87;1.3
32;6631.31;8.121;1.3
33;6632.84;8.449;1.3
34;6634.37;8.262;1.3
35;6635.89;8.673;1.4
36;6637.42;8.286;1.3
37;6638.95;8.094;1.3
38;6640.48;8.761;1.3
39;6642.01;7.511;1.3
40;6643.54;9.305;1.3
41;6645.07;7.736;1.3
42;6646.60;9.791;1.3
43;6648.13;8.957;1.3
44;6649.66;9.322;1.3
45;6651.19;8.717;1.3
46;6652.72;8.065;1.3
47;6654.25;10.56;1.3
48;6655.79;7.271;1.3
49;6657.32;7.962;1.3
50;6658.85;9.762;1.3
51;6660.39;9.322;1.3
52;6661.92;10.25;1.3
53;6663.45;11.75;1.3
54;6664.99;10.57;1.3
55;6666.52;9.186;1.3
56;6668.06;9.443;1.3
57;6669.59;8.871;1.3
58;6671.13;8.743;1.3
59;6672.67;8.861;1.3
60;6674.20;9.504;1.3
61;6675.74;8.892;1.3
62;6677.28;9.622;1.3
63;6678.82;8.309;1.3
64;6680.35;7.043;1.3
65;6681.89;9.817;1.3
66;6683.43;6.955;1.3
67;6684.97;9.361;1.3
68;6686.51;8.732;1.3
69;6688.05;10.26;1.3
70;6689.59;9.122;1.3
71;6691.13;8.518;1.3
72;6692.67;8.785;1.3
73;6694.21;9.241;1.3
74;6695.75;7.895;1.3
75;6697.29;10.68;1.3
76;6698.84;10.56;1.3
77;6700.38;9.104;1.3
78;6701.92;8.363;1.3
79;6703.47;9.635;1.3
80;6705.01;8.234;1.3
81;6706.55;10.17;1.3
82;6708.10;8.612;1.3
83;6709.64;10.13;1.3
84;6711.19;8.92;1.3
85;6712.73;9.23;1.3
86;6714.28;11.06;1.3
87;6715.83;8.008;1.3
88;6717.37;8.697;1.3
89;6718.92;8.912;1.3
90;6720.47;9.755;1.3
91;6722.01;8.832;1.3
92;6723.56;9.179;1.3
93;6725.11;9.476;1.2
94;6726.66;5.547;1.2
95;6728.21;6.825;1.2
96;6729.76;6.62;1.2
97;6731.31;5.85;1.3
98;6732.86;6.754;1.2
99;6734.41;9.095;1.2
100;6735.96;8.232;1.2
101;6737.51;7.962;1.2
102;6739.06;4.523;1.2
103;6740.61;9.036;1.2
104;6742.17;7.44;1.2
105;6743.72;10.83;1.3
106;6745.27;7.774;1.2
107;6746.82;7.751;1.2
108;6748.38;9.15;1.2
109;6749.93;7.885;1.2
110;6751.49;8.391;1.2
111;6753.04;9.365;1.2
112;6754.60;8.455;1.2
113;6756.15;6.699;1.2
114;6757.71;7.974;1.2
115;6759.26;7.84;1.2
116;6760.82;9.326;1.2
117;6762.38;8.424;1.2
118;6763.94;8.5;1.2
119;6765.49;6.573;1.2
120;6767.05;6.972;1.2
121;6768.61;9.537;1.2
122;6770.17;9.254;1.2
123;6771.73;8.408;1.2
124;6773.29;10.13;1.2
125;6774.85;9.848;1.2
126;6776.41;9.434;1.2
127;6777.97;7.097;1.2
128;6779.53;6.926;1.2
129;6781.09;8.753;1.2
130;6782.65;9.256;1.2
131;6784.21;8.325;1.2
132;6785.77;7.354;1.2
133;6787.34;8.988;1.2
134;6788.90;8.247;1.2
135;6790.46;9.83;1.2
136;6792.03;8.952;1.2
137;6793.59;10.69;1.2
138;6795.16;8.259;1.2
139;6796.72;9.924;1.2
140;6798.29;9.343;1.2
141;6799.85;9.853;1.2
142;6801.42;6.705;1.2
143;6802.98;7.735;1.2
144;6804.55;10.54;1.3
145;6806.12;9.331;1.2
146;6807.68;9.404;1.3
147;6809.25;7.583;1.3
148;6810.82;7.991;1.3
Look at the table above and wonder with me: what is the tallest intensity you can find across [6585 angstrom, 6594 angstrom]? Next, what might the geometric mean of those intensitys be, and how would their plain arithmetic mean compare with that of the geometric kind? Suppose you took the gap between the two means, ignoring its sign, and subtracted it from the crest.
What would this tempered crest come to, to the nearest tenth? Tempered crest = 10.0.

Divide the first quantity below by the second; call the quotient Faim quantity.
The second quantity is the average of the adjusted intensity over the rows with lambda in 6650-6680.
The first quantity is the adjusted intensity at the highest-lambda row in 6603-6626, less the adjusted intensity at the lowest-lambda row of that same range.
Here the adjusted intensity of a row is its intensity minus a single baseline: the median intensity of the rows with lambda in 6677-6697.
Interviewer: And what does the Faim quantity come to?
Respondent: 2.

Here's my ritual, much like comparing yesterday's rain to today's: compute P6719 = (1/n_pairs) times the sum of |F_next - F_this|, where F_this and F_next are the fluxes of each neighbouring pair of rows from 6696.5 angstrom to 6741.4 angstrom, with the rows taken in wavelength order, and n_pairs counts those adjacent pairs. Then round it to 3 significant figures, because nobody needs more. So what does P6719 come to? 1.37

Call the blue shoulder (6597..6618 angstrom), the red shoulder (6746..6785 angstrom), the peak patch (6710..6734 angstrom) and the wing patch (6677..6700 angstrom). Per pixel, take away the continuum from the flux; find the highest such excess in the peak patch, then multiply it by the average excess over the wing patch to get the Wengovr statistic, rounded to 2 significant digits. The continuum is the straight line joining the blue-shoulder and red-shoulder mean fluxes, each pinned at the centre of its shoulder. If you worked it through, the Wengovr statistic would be 1.9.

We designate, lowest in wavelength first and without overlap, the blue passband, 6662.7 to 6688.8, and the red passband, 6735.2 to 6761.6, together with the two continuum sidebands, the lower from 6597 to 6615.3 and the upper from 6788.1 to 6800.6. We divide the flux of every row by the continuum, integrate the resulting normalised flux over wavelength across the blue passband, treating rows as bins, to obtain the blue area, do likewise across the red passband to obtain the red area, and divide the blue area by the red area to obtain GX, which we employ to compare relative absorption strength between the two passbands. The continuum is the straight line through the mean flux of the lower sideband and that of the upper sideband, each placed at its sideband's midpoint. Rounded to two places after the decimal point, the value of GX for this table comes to 1.18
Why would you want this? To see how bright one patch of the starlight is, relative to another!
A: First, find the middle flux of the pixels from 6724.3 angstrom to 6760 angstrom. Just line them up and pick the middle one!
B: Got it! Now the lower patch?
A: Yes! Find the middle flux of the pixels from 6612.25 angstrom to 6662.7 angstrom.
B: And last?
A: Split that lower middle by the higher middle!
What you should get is 1.11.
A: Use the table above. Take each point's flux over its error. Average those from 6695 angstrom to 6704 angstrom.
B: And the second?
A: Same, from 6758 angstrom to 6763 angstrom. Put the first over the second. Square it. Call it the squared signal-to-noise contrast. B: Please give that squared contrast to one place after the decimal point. 1.0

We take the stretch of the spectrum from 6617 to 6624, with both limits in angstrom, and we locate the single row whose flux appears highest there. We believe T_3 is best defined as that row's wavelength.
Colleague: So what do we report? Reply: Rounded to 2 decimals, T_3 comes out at 6622.16 angstrom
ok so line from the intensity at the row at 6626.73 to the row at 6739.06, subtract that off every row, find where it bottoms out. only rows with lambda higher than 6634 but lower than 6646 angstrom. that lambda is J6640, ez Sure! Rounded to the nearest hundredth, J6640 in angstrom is 6642.01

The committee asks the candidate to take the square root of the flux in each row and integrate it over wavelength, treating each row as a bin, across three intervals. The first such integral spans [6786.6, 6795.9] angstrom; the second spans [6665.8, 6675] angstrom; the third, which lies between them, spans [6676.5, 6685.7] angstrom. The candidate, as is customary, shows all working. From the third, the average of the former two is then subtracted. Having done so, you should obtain -1.2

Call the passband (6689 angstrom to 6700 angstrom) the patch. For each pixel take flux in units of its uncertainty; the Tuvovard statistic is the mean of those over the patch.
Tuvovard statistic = 7.1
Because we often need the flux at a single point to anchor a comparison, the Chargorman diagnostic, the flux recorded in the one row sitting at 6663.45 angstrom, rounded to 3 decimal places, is 11.750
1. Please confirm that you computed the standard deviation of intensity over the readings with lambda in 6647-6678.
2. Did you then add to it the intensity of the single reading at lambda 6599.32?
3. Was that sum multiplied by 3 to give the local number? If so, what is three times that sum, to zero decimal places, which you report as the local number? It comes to 27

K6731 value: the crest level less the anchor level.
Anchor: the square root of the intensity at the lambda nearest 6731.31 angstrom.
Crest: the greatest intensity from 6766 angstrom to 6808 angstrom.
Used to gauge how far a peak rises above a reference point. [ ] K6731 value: 8.27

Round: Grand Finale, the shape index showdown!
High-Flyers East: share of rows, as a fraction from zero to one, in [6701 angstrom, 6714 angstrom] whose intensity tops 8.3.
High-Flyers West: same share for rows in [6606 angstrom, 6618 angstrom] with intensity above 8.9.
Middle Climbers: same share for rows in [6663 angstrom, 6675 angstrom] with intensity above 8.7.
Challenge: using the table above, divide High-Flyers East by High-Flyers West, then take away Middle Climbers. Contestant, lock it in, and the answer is 1.33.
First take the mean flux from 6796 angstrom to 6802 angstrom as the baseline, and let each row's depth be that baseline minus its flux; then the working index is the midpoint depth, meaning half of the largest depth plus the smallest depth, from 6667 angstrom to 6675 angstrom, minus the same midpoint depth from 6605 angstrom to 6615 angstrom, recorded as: -1.0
